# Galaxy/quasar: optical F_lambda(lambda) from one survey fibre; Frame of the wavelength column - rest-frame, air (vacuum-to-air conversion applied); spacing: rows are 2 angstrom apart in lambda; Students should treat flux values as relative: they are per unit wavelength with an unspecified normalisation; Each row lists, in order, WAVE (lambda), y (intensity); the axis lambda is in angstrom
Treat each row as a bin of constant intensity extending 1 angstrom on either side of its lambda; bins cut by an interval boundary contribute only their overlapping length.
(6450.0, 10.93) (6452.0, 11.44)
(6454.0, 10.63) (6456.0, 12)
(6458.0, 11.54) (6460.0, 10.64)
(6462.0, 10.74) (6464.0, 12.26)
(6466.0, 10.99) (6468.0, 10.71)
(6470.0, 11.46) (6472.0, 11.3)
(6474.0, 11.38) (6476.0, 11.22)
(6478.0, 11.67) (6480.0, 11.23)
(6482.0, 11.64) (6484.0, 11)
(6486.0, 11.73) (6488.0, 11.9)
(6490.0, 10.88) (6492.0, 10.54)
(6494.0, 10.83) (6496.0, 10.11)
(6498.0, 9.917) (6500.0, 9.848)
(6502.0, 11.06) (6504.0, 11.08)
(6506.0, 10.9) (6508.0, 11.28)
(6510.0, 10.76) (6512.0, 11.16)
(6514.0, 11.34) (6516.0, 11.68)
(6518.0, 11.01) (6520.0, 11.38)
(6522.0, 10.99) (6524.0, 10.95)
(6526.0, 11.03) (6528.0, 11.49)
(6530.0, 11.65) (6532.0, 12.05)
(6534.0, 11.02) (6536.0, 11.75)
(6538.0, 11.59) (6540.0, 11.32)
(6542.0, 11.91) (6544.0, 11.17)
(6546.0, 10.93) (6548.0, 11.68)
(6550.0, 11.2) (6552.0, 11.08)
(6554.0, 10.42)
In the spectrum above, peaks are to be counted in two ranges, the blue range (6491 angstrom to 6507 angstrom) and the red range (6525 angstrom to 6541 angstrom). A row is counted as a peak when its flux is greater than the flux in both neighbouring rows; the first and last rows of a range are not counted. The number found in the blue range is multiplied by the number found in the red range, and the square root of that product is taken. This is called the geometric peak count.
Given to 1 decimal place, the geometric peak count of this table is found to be 2.0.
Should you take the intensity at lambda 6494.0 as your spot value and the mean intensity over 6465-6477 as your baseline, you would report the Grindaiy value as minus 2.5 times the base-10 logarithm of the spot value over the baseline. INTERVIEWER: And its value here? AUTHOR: 0.034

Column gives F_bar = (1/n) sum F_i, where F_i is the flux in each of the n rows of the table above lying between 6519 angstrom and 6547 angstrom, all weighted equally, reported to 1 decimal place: 11.4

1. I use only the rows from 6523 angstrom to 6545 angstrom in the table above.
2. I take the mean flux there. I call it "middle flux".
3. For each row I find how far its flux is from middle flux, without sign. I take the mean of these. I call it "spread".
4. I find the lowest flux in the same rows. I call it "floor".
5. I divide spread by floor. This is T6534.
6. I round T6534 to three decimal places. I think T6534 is 0.029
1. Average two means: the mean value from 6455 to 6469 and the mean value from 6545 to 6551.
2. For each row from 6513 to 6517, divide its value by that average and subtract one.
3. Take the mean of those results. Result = 0.021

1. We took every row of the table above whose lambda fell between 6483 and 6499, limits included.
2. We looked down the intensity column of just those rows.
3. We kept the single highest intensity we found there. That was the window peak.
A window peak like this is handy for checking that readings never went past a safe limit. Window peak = 11.9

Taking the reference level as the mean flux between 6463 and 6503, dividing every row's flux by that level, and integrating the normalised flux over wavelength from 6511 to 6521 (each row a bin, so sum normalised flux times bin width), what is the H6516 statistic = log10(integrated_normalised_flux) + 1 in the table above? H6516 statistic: 2.01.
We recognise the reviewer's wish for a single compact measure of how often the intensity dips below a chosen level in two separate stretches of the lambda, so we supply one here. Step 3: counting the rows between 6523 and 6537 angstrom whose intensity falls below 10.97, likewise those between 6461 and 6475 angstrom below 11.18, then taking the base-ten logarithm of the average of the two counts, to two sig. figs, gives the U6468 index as 0.30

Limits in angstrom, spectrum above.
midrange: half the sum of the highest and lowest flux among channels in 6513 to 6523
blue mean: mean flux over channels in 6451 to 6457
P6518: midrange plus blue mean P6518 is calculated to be 22.7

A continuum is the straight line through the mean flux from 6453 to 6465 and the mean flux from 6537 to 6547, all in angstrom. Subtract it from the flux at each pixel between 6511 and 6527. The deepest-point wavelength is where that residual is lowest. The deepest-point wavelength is 6524.0 angstrom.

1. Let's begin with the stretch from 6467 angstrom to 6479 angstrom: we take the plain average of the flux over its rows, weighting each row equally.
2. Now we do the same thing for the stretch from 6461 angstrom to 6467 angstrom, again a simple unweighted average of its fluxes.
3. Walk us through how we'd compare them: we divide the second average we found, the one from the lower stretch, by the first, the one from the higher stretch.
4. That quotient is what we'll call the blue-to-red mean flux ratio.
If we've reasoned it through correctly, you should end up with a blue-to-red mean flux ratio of 1.004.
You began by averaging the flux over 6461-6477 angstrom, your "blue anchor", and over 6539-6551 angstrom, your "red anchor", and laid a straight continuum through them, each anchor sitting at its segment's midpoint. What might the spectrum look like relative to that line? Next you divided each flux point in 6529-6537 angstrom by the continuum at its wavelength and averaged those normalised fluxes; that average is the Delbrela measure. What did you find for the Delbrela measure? 1.02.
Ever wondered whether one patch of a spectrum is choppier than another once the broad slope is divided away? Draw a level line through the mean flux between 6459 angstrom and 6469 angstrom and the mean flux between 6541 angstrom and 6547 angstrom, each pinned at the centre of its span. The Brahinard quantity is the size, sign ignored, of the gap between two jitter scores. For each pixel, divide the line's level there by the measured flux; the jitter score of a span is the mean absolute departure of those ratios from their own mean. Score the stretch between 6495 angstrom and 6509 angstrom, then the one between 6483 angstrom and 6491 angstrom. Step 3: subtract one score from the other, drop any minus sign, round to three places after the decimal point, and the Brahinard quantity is 0.017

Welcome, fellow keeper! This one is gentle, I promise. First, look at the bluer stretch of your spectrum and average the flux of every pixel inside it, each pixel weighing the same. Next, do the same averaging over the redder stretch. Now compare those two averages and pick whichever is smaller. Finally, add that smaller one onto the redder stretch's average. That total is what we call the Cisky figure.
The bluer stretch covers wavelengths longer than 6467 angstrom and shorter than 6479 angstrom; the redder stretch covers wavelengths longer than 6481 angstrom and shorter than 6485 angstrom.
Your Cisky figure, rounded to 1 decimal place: 22.6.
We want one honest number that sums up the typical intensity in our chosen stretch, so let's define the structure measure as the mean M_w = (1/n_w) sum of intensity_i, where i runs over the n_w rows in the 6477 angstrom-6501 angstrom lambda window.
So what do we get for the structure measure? 10.9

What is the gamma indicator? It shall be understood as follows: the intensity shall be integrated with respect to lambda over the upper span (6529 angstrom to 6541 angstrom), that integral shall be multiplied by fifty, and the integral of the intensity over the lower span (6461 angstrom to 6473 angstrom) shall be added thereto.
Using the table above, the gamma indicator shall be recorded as 7073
